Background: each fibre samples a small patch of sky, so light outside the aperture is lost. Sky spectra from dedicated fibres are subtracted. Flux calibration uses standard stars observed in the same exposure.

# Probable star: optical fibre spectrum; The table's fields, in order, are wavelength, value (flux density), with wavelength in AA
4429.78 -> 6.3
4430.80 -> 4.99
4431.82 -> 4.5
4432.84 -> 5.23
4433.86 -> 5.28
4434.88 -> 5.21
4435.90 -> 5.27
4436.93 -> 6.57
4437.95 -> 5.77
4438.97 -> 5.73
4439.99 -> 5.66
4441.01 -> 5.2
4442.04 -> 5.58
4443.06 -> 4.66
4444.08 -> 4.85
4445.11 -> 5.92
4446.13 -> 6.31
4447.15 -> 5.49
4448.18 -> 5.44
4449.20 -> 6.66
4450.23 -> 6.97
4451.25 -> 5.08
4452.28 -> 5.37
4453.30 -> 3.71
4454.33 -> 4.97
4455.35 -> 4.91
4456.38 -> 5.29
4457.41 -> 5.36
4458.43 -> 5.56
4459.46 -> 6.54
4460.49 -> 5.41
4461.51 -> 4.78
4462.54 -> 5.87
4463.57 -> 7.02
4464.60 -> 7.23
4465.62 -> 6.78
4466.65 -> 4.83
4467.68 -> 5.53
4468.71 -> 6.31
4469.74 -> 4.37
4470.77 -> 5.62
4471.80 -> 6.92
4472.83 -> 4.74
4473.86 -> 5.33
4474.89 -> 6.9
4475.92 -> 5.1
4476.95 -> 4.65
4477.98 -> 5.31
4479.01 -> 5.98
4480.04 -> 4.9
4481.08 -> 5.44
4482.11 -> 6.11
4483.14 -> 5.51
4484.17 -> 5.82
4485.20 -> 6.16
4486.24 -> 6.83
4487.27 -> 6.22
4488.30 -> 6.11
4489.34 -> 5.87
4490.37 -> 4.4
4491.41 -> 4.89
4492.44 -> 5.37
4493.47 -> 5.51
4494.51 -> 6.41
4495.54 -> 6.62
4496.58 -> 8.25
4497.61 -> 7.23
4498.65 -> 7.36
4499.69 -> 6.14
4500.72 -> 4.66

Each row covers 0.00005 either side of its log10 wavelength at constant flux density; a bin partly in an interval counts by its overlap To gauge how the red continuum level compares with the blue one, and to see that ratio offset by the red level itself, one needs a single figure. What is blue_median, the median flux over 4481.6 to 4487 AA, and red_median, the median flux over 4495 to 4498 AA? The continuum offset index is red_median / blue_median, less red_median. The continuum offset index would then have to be -6.0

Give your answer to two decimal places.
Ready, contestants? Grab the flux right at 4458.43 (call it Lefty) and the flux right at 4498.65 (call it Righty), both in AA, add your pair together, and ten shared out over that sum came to 0.77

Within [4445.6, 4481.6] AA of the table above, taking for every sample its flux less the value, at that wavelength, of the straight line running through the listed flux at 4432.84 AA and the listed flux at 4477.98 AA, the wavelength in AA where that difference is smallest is 4453.30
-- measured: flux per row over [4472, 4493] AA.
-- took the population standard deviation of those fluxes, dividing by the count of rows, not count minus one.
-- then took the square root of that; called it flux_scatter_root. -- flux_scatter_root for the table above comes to 0.82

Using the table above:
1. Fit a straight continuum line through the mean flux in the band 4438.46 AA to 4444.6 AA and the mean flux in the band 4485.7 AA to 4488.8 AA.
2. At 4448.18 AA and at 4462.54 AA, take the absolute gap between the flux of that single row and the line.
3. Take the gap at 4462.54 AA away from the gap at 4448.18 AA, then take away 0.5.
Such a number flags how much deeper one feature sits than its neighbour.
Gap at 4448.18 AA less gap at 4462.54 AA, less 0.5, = -0.58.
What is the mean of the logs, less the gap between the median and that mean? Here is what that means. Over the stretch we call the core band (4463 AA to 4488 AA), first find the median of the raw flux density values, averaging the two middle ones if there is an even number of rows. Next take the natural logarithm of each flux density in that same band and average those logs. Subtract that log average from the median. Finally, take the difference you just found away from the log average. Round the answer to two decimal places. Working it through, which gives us -2.22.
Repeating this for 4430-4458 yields -1.93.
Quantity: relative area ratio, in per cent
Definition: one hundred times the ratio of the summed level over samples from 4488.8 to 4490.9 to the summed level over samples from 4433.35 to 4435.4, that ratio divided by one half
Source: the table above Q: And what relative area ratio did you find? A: 196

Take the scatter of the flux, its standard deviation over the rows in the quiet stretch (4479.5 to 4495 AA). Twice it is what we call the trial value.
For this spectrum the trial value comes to 1.3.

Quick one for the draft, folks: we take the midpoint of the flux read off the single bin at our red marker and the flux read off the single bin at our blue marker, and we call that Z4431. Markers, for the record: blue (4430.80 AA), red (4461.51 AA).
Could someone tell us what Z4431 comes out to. 4.9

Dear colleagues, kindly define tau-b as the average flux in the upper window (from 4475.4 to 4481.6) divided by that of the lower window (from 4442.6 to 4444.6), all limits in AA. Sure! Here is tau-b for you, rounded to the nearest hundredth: 1.10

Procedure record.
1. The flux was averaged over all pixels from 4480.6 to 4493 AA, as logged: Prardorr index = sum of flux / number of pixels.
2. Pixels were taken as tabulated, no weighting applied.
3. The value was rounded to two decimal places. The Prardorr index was 5.73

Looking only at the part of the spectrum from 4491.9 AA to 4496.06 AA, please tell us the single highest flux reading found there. 6.62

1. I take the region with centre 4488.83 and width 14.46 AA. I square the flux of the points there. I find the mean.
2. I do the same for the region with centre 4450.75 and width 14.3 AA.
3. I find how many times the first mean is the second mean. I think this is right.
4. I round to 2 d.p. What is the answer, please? 1.14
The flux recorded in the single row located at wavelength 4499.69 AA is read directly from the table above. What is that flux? 6.14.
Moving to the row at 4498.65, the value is 7.36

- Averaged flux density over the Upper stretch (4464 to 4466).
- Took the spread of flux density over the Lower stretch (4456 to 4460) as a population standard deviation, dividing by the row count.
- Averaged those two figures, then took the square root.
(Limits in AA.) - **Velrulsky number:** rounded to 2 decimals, 1.94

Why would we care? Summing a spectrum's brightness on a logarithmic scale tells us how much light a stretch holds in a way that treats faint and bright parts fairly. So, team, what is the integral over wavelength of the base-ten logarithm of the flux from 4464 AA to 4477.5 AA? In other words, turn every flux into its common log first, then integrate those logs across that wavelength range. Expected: 10.1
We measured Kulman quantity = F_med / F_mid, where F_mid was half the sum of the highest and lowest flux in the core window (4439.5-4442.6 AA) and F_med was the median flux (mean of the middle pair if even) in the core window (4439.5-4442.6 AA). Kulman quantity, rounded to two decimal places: 1.03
